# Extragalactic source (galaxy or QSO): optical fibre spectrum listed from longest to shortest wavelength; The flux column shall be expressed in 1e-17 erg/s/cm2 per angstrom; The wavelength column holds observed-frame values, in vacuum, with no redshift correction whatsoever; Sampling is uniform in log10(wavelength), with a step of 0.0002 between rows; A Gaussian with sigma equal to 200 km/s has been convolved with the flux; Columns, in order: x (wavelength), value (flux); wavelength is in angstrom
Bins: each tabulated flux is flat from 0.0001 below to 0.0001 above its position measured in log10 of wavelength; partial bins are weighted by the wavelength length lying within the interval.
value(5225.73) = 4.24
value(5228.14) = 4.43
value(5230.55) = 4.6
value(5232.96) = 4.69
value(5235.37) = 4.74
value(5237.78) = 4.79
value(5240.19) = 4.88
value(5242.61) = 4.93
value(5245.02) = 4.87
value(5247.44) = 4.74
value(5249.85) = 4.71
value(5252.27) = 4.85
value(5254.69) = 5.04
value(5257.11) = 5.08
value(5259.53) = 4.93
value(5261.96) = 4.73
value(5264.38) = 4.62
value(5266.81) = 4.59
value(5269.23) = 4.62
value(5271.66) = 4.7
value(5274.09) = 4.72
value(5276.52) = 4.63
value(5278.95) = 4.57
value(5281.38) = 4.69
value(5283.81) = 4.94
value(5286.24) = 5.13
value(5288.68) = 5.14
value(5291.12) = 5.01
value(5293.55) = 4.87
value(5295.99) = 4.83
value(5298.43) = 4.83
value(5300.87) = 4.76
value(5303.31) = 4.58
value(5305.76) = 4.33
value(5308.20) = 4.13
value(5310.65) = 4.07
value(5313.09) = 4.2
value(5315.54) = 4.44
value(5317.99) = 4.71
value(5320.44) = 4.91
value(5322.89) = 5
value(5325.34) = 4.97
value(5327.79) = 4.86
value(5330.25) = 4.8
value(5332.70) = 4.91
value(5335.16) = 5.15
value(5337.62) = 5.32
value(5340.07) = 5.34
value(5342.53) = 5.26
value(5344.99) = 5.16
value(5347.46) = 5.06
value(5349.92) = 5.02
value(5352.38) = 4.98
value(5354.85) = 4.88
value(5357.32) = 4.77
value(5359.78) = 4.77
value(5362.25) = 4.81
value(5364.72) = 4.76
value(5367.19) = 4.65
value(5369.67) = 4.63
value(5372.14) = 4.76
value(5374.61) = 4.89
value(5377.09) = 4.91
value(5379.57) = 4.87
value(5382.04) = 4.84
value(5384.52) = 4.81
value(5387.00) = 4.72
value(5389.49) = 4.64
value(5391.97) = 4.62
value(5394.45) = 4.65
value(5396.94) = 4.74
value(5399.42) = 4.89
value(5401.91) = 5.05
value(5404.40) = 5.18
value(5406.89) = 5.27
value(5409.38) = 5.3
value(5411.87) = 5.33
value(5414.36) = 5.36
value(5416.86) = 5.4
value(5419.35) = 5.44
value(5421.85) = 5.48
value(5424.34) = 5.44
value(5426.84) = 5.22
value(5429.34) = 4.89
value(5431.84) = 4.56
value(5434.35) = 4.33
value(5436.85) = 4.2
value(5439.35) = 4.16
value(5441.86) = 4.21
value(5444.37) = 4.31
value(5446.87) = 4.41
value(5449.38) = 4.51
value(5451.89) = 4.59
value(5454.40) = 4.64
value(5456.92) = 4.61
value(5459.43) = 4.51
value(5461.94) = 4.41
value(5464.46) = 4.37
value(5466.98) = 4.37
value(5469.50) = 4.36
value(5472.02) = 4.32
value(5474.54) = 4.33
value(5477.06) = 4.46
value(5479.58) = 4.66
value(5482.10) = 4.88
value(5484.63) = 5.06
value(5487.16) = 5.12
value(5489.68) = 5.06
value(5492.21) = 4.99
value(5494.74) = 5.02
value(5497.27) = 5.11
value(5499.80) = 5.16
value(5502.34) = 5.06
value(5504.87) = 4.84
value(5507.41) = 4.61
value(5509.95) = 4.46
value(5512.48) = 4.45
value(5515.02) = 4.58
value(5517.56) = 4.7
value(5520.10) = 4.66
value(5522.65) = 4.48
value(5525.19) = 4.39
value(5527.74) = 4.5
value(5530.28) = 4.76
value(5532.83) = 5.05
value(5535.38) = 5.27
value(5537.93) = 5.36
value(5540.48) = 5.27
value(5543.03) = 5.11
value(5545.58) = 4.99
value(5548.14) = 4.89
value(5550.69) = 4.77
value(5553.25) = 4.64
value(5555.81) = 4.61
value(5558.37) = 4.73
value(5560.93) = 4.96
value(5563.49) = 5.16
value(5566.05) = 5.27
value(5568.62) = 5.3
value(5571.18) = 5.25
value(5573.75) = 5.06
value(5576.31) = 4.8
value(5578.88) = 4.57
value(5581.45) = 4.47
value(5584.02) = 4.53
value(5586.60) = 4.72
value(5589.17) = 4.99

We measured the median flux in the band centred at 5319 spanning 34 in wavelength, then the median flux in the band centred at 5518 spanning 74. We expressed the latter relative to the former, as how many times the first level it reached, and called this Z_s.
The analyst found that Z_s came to 1.03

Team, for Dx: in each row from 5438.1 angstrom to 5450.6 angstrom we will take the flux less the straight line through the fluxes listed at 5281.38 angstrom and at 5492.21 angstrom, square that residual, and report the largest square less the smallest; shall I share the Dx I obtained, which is 0.39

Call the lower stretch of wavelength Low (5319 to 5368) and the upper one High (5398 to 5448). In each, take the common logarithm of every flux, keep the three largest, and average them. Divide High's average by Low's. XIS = 1.02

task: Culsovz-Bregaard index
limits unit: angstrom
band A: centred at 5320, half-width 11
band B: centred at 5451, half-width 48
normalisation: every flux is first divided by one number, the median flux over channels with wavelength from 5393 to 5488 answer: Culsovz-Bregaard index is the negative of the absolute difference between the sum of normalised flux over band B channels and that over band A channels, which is -30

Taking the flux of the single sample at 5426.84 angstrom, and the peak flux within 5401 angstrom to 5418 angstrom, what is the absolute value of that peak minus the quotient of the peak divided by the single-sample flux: 4.37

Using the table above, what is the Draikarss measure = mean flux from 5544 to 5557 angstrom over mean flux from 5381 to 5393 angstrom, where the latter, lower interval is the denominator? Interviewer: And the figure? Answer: 1.01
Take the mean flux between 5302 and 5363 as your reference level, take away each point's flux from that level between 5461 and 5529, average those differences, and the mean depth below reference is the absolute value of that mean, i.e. 0.135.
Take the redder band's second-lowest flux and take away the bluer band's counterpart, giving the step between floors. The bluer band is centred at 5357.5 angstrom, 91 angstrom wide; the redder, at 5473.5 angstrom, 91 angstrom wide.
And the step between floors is -0.2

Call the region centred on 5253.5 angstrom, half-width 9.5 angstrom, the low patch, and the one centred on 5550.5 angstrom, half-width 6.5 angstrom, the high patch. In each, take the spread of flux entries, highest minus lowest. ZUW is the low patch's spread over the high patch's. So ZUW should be 1.0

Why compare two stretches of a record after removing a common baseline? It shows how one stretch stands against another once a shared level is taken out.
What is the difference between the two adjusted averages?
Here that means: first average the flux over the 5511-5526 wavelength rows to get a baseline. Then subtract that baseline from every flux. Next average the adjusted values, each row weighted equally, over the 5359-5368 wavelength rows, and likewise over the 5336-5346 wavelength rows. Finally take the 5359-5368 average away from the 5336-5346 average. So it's 0.52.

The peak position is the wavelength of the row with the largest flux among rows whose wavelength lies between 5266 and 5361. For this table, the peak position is 5340.07 angstrom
